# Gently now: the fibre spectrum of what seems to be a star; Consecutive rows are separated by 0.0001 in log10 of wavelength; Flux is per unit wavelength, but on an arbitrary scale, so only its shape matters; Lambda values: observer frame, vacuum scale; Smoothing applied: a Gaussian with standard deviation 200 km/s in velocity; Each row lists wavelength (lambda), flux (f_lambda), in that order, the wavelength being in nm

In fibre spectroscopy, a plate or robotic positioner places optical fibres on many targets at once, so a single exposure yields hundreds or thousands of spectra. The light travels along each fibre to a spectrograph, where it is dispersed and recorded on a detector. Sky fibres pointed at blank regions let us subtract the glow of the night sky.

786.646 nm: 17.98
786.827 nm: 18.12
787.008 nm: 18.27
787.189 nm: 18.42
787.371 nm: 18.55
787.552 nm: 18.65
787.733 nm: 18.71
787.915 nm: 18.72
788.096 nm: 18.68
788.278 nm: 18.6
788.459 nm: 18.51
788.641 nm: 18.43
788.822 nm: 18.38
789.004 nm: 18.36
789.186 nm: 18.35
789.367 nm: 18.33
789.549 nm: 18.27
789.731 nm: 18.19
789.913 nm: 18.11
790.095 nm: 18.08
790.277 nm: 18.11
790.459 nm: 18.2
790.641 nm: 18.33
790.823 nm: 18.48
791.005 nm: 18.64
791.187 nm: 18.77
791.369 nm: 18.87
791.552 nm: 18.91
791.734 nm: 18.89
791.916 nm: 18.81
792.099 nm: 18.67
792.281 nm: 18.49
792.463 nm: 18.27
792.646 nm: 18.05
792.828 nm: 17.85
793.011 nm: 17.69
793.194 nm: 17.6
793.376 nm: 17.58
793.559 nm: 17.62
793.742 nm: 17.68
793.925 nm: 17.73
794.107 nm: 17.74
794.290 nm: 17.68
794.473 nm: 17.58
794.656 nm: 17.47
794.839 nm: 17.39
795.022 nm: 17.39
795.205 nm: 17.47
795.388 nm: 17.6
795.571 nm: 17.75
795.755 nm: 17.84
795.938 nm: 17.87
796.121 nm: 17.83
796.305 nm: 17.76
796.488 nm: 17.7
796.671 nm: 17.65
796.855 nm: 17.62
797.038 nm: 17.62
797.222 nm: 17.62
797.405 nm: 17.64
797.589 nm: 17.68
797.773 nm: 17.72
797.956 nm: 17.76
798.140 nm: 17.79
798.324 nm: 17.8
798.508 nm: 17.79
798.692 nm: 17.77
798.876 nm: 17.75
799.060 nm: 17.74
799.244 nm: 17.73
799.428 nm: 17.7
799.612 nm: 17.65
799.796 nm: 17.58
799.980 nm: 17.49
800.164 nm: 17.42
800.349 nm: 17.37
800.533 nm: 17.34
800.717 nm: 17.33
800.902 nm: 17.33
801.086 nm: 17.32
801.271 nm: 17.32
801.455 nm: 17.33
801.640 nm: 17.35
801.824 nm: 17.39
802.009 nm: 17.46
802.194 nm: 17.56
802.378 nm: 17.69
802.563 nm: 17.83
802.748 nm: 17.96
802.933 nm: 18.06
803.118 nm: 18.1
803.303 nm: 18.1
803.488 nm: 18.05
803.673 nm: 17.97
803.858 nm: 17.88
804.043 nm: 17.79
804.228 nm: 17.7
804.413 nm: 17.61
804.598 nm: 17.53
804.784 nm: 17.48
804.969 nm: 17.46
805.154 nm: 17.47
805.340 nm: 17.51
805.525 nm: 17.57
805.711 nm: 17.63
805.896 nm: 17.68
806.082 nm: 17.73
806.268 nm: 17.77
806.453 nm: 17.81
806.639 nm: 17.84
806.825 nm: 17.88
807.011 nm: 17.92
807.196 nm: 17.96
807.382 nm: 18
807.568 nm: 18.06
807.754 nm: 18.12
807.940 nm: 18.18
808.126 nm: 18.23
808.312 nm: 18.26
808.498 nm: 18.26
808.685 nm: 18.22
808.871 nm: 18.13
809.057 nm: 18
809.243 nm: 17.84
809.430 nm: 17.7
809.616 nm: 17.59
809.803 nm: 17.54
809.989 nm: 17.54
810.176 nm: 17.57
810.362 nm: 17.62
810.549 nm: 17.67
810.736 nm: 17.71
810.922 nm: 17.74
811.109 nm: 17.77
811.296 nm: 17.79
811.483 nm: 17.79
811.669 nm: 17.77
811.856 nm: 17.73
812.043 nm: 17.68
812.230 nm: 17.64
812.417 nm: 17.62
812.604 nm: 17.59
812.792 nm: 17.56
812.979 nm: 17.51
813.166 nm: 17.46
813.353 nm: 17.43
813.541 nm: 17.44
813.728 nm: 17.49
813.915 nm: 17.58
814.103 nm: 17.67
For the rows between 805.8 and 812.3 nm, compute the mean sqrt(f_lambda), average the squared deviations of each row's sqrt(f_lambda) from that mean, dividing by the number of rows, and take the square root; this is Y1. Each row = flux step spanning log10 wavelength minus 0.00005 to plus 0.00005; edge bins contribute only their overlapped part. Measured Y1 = 0.025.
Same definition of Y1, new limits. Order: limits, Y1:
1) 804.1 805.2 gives 0.010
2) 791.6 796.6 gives 0.048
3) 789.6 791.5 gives 0.032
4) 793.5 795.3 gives 0.015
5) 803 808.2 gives 0.027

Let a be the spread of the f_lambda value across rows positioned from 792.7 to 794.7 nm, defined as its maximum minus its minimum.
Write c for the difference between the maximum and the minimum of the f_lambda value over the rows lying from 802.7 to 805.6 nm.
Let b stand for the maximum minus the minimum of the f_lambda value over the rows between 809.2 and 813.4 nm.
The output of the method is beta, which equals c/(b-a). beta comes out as 21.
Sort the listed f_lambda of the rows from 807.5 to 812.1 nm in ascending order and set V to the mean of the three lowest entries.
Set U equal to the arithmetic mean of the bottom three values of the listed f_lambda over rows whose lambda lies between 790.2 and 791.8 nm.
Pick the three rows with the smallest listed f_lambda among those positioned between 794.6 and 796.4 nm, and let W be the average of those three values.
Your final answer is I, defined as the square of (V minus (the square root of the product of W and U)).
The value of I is 0.068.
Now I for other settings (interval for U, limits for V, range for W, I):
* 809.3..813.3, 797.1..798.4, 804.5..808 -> 0.026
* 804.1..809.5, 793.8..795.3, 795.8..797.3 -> 0.016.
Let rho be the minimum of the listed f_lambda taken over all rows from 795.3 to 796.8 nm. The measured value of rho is 17.6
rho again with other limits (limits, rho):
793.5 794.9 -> 17.39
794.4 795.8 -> 17.39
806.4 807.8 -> 17.81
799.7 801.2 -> 17.32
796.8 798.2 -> 17.62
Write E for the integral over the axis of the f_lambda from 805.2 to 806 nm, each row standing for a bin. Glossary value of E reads 14.1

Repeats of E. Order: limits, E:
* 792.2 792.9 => 12.7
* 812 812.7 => 12.3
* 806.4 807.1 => 12.5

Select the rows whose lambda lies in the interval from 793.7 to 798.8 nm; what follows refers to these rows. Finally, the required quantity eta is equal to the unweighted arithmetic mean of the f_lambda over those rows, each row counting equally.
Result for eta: 17.7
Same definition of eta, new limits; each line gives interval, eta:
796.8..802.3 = 17.6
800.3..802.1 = 17.4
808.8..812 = 17.7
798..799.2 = 17.8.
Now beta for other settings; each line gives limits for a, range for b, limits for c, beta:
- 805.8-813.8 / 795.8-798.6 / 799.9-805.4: -1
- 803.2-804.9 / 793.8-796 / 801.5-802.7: -3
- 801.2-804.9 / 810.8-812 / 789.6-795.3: -2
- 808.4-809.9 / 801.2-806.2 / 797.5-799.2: 2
